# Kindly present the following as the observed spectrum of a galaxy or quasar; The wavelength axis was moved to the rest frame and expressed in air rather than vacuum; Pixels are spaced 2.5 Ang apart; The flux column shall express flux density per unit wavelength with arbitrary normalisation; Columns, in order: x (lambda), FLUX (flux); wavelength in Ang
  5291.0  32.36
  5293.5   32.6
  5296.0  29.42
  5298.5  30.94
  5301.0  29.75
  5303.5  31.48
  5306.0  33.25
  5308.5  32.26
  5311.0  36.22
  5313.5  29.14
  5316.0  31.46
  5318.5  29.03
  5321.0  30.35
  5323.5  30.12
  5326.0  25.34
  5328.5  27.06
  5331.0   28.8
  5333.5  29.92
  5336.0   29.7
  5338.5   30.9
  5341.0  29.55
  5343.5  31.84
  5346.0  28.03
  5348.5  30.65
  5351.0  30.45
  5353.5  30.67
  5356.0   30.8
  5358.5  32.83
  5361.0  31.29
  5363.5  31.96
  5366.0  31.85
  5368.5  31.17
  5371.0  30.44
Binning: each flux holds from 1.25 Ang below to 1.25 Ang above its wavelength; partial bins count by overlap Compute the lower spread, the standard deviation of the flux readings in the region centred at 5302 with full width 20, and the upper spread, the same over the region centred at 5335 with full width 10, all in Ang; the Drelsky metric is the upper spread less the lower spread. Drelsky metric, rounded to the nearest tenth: -1.3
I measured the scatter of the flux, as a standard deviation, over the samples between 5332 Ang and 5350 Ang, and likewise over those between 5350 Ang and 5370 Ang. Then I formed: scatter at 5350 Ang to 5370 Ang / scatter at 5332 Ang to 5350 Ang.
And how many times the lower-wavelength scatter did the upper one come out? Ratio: 0.66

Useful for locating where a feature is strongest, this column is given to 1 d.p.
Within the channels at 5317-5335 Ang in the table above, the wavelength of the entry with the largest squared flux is 5321.0 Ang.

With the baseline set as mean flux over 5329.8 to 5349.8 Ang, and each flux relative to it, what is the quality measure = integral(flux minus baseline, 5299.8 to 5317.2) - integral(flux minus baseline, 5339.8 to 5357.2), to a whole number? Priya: 29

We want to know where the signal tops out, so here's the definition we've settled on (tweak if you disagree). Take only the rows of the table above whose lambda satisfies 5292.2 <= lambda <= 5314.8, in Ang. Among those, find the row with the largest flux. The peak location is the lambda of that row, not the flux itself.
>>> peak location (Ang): 5311.0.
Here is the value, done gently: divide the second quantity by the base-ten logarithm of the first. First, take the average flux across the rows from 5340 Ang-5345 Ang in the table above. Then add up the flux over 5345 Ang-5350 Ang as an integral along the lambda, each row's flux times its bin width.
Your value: 99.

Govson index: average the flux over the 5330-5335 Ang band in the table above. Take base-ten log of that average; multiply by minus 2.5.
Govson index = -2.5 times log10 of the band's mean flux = -3.67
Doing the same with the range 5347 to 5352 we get -3.71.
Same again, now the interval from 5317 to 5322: -3.68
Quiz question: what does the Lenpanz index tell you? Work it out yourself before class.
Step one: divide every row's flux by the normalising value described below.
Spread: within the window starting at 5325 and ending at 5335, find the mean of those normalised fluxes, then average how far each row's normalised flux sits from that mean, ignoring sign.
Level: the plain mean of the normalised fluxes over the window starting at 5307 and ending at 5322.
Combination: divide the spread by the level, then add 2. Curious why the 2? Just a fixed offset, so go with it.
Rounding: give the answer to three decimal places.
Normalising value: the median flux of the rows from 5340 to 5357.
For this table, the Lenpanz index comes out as 2.050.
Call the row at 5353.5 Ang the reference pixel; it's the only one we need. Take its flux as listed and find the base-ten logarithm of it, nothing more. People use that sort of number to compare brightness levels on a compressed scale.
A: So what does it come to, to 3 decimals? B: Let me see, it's 1.487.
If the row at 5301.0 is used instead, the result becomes 1.473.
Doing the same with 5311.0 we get 1.559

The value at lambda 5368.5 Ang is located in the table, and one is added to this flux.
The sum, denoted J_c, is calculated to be 32.2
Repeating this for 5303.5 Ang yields 32.5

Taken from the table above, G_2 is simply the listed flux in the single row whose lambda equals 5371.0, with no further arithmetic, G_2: 30.44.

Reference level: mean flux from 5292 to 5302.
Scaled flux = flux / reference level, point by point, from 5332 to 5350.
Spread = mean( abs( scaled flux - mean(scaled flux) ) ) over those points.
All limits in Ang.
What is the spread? 0.029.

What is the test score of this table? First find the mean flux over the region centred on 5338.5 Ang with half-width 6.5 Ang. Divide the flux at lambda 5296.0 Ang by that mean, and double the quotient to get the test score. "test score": 1.94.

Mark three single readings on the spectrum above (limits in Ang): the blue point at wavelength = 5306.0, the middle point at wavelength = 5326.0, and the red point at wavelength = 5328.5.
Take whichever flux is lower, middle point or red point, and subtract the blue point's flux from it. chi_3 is -7.9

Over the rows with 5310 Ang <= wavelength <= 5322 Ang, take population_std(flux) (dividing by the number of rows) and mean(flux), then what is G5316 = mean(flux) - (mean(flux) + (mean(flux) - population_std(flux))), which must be -29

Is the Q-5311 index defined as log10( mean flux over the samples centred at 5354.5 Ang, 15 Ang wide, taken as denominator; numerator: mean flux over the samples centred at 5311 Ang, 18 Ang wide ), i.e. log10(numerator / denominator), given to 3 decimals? 0.010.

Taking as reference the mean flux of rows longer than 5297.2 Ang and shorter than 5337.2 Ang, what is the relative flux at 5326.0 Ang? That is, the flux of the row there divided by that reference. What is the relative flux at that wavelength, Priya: 0.84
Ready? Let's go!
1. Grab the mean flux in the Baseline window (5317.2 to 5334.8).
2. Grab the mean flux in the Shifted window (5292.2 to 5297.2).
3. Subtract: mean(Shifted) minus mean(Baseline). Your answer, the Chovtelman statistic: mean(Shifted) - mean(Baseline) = 2.4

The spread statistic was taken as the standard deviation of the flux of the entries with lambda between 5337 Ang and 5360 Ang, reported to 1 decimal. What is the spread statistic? 1.3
